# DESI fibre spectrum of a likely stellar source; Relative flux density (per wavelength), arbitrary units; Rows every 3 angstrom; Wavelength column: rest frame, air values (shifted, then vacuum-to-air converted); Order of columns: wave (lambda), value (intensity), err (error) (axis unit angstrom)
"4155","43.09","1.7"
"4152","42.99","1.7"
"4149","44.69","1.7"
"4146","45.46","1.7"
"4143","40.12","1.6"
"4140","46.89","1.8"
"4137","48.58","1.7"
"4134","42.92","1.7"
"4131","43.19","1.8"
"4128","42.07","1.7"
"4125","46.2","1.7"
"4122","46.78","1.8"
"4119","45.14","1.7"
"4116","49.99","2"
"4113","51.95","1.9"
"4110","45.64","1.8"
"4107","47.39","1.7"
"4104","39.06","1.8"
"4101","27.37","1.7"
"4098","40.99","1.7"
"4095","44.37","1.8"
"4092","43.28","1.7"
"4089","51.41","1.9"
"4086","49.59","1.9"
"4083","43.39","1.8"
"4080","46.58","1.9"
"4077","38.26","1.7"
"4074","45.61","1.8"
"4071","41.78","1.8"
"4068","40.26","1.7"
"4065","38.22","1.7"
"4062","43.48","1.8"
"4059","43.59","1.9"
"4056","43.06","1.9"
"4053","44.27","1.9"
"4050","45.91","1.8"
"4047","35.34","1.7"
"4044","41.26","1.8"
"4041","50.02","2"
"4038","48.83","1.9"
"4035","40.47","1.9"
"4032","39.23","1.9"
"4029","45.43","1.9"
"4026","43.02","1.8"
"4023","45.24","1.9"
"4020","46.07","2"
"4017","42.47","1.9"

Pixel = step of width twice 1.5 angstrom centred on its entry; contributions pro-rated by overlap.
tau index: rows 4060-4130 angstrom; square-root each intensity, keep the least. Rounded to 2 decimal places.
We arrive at 5.23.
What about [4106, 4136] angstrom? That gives 6.49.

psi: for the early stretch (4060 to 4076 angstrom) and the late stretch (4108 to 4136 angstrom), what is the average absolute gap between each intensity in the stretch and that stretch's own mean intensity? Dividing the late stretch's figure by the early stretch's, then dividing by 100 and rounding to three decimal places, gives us 0.011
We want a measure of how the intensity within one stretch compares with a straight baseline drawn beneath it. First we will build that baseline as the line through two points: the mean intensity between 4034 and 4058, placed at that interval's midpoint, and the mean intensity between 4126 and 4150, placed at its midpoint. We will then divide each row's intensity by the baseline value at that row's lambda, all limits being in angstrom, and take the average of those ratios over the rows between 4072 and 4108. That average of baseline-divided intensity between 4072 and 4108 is 0.98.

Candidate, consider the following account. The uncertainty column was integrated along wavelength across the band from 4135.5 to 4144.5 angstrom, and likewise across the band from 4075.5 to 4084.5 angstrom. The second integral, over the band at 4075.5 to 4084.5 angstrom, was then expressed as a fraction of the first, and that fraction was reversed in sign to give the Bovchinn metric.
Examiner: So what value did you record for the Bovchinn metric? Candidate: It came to -1.06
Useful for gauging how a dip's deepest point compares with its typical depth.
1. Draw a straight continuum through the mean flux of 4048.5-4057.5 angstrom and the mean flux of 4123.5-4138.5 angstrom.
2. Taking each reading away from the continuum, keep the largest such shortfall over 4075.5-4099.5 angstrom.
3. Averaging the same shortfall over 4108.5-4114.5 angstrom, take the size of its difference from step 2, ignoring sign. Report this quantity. 10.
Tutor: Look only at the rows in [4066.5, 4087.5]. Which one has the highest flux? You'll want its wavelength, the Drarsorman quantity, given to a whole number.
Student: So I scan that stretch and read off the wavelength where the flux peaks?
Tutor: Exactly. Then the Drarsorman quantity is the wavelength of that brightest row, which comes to 4086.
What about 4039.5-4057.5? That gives 4041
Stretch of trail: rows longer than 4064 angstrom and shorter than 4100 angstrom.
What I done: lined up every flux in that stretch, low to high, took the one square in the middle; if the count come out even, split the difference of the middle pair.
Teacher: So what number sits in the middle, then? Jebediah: 43.3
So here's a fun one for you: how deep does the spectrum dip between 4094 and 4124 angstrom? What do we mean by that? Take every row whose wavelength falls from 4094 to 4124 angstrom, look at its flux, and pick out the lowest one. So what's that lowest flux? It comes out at 27.37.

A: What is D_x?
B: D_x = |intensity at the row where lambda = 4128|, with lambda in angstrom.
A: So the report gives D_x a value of 42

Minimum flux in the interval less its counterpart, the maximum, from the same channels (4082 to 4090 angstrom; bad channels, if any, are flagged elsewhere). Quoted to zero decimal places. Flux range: -8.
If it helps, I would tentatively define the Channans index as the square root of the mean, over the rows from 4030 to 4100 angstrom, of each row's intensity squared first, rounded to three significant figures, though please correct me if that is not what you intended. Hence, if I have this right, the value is 43.6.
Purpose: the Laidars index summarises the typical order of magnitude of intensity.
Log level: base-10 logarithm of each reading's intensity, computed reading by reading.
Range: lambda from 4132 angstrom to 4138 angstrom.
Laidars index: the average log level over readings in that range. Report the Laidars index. 1.66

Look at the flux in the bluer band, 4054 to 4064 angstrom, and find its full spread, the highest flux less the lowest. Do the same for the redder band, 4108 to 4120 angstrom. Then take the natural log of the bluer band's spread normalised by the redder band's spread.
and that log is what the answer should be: -2.6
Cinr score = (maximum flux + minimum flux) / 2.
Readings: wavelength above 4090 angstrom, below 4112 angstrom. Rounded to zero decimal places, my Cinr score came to 37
